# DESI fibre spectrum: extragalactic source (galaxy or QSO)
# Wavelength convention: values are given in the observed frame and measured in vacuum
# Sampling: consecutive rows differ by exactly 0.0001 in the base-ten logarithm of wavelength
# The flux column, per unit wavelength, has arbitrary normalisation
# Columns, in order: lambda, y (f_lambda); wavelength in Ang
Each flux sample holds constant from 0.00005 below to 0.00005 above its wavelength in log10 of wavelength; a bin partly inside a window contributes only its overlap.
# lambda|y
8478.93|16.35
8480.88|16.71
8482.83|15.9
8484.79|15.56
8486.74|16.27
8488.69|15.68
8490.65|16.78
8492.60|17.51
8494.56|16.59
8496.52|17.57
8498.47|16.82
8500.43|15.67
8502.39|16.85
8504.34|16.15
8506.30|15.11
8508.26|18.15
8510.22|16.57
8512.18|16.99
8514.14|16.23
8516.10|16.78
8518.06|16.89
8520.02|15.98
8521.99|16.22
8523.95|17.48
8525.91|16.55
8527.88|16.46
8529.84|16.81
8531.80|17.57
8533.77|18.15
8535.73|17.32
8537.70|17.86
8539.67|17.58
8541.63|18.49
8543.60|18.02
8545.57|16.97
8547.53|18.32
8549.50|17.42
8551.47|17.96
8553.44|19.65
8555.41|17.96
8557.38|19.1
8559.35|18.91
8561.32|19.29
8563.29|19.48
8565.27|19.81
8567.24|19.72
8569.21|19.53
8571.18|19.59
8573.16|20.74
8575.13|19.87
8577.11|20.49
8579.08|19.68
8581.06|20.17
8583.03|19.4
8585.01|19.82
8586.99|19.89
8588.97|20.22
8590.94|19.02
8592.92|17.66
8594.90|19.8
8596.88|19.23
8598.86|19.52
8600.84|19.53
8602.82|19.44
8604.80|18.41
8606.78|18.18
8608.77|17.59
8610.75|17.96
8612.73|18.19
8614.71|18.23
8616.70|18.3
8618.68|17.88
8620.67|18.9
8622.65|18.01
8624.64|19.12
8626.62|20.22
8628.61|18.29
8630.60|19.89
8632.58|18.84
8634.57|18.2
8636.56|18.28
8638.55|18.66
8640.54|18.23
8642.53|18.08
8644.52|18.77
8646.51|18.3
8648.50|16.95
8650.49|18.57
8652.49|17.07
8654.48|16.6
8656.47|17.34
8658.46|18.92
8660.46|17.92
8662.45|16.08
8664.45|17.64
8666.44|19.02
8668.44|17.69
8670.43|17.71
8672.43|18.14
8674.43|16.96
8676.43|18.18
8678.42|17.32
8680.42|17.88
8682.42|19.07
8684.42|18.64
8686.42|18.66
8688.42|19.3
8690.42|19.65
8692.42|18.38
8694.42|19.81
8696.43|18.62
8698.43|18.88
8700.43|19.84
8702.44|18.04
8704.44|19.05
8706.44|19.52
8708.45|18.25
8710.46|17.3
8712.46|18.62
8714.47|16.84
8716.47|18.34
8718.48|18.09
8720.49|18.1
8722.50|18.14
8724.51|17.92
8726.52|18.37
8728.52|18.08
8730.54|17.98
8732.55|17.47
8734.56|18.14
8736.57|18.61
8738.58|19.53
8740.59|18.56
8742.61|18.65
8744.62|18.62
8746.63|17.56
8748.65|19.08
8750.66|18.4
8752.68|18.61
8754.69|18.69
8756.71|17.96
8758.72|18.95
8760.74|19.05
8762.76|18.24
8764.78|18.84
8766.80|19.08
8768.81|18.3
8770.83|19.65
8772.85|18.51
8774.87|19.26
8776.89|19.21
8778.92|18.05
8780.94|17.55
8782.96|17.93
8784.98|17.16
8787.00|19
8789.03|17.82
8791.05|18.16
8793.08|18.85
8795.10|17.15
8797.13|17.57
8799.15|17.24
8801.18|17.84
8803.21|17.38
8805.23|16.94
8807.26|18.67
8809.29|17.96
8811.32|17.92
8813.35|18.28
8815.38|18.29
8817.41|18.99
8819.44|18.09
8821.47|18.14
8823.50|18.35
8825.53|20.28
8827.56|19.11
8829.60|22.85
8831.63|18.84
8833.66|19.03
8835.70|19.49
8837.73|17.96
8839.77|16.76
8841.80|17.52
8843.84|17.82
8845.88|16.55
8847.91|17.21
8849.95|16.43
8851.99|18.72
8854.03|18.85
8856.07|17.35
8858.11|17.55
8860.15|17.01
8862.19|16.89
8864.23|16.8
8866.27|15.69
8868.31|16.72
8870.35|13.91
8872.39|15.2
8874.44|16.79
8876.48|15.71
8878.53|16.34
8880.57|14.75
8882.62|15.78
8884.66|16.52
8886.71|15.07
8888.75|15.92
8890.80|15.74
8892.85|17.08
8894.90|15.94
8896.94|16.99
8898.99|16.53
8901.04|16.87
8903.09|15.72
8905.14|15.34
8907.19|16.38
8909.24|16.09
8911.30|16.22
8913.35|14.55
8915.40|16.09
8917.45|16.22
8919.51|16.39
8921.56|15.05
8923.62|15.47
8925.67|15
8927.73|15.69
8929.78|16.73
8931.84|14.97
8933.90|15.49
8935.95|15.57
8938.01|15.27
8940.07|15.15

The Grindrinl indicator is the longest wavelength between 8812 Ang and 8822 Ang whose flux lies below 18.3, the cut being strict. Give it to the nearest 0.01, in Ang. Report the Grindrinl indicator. 8821.47 Ang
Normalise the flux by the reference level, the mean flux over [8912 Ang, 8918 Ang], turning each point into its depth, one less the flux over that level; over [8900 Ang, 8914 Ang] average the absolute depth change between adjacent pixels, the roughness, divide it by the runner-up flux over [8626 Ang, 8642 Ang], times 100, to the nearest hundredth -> 0.25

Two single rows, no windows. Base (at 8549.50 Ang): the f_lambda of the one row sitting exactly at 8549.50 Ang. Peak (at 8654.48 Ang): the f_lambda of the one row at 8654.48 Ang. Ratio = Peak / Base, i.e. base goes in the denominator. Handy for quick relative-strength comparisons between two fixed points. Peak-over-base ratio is 0.95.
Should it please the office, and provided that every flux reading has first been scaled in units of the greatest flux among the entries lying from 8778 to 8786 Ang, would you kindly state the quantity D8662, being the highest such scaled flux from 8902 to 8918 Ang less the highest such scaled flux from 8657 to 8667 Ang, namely -0.15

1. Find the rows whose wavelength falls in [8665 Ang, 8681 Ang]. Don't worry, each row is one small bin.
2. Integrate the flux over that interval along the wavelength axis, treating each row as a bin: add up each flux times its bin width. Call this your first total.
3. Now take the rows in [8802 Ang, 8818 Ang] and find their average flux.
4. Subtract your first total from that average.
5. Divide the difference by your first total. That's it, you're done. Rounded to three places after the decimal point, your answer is -0.937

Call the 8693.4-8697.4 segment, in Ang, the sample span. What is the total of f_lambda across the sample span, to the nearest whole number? 38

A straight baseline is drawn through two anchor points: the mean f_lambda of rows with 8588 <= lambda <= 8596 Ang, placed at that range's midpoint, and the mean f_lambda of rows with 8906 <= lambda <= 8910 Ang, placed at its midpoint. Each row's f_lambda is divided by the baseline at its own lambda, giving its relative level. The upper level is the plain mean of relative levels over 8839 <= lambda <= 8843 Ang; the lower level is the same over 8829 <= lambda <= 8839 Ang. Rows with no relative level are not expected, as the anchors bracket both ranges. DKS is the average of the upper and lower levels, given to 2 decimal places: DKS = 1.09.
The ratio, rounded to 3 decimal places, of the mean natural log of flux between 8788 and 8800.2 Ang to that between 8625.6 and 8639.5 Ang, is 0.979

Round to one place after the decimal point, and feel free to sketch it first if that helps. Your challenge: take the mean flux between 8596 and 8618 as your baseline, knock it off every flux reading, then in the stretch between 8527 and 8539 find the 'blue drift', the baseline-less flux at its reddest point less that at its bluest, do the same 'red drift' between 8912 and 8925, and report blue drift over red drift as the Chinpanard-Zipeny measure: 1.5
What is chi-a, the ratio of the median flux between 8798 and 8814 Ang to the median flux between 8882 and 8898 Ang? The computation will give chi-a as 1.12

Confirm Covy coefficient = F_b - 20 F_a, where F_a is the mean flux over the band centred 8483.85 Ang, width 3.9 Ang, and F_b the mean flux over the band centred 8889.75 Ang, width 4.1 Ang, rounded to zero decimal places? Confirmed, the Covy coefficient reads -299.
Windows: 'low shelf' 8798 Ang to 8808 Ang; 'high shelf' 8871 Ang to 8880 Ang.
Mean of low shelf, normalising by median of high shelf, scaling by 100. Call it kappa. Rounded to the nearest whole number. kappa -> 110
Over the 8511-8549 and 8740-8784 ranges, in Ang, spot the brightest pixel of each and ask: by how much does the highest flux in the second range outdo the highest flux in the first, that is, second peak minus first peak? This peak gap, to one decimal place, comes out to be 1.2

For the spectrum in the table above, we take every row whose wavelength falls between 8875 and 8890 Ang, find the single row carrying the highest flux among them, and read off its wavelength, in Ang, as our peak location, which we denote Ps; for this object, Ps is 8884.66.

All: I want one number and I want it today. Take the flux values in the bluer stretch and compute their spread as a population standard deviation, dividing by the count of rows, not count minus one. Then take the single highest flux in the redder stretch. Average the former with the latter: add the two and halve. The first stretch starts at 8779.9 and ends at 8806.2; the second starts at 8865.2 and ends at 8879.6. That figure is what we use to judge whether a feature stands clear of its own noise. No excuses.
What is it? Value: 8.7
